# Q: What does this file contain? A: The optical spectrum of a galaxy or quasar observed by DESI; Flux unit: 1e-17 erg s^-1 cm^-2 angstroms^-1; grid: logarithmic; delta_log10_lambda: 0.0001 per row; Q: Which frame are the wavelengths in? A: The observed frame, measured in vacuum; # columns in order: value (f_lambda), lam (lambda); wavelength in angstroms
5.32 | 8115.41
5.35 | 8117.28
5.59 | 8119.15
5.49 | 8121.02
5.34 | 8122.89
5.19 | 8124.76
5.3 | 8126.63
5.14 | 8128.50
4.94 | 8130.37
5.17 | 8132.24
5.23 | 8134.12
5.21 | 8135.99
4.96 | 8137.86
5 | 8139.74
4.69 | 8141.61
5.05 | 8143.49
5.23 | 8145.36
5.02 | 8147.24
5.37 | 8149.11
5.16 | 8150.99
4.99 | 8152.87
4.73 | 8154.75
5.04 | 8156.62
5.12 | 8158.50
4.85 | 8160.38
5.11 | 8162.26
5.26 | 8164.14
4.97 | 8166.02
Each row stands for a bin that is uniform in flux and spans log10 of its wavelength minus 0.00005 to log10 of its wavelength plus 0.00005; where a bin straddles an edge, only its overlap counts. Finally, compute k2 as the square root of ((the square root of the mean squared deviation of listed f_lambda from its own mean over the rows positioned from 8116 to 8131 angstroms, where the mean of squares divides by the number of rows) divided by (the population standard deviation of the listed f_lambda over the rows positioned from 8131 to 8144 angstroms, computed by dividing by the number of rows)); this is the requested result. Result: 1.05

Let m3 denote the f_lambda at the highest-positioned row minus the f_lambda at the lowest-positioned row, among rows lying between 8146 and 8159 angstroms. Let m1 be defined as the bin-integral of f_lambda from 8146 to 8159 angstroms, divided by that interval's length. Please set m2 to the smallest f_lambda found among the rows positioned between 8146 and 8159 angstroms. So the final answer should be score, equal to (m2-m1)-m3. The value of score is -0.4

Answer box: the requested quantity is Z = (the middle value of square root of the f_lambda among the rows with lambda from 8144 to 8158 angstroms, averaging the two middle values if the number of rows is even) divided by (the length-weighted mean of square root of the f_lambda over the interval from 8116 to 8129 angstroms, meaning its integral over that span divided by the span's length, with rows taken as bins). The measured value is 0.97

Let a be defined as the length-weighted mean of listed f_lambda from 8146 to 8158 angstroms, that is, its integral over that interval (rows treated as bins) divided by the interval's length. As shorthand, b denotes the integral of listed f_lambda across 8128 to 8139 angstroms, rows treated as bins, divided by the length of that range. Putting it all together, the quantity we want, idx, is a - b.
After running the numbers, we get -0.05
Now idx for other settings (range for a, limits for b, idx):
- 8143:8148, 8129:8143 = 0.08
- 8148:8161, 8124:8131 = -0.11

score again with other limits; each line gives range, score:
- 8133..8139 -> 0.1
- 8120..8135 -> 0.0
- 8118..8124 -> 0.1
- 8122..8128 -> 0.0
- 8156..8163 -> -0.2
